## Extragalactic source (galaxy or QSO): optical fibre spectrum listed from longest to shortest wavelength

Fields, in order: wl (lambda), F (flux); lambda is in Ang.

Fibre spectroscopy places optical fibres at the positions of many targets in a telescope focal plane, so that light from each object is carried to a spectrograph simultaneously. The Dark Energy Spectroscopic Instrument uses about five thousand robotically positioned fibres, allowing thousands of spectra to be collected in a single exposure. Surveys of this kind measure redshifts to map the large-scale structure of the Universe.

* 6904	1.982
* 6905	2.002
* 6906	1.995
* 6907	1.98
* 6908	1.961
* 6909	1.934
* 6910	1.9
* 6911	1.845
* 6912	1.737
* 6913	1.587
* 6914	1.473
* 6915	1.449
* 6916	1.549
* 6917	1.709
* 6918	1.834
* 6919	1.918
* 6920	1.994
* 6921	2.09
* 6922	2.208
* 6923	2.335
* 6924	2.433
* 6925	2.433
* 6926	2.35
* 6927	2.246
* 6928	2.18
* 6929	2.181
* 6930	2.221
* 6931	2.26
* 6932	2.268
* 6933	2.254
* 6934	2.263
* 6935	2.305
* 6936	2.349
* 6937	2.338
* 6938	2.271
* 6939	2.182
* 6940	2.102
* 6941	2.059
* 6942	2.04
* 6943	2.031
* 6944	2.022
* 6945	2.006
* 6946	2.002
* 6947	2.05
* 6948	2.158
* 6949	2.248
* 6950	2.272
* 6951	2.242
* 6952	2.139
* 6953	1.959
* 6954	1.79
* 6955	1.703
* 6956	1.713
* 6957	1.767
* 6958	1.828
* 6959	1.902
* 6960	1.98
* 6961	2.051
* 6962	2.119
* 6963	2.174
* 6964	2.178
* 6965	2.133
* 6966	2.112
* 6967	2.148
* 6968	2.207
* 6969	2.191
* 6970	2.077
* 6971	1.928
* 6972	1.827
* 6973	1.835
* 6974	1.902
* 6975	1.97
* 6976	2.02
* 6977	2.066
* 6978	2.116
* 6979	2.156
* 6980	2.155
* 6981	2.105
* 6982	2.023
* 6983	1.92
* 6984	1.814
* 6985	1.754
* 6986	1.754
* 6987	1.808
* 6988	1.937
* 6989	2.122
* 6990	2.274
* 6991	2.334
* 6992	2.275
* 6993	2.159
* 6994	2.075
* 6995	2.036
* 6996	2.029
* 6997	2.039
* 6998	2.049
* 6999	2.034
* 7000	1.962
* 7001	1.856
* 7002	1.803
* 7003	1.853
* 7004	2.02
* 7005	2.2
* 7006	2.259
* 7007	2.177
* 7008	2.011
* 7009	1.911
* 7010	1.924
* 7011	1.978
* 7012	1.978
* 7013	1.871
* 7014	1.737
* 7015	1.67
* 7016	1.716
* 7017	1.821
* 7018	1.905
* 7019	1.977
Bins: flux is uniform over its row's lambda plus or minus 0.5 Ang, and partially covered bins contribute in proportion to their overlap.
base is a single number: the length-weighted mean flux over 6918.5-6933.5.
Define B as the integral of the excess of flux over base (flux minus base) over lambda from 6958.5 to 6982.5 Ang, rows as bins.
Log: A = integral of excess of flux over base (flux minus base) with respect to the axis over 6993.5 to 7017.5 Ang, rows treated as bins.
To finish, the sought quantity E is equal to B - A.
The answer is 2.4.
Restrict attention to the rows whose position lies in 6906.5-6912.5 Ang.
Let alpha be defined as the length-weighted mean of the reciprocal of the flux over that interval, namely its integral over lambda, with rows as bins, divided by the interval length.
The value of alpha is 0.529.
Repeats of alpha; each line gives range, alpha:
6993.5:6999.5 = 0.489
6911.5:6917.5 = 0.634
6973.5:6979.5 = 0.491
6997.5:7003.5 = 0.520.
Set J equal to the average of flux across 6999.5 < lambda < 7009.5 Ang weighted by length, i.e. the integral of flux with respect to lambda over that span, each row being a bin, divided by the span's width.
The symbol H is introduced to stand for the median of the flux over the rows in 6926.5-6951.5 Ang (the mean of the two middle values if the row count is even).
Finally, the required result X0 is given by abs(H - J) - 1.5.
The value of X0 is -1.28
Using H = 2.22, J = 2.01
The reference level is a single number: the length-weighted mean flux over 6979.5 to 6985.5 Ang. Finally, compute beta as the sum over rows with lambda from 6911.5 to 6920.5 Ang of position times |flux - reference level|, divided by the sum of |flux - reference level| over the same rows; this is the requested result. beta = 6914.9 Ang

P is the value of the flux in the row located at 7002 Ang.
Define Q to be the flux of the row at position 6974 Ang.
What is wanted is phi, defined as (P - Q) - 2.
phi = -2.10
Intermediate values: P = 1.803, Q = 1.902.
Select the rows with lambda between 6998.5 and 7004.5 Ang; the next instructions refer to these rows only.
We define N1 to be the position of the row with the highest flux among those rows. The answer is 6999 Ang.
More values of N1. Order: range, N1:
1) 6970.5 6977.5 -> 6977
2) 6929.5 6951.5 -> 6936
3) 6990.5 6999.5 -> 6991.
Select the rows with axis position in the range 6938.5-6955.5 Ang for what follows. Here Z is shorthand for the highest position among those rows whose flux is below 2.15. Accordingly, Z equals 6955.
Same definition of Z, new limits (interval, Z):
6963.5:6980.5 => 6978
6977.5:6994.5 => 6994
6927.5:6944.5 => 6944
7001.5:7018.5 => 7018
